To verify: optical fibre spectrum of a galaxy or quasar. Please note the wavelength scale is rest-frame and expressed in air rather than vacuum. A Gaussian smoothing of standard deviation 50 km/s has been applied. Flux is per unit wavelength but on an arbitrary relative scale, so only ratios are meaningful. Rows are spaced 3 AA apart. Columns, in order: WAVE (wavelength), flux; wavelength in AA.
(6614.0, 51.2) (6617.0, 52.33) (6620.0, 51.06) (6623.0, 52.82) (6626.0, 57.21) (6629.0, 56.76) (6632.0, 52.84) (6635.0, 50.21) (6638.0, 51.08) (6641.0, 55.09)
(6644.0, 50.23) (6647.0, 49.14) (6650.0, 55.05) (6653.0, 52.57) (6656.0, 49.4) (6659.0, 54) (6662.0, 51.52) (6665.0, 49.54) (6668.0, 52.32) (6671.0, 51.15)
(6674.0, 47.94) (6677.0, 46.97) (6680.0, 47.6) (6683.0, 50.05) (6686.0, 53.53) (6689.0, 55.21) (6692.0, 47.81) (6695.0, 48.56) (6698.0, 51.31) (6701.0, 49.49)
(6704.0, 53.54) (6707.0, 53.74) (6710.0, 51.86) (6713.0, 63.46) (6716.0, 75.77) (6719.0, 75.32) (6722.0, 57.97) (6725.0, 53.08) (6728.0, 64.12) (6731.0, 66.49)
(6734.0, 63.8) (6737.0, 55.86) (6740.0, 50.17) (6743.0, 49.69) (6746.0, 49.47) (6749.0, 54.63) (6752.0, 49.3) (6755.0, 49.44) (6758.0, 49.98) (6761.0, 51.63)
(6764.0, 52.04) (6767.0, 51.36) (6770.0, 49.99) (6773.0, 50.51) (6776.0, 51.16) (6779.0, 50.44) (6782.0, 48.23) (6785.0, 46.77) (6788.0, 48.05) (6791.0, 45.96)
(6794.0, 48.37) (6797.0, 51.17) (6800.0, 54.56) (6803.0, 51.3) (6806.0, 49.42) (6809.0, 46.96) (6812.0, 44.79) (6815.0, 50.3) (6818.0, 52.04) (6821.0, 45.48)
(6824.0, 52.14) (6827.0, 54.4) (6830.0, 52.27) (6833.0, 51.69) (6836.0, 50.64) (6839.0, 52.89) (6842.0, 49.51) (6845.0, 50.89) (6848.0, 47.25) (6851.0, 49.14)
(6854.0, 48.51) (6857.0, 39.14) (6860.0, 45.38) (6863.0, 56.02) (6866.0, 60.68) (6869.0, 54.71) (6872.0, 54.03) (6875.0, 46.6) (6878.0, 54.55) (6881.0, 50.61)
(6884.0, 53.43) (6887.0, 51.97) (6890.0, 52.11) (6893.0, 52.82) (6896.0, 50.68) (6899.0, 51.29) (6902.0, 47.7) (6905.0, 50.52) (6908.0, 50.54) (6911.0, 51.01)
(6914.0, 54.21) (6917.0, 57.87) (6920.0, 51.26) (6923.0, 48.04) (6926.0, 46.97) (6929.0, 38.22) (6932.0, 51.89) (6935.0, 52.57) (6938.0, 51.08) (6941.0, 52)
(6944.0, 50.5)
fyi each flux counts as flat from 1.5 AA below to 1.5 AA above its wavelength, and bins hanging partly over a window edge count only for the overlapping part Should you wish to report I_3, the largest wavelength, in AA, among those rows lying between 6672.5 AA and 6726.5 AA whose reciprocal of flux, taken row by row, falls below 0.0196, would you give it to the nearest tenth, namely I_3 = 6725.0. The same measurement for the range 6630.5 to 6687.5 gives 6686.0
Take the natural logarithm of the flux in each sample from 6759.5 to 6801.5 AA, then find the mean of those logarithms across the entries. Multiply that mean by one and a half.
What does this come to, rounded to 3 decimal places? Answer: 5.867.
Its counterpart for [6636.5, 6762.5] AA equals 5.967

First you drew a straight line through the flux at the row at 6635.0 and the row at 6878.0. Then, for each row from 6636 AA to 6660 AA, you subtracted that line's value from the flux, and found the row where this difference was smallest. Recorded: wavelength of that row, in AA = 6647.0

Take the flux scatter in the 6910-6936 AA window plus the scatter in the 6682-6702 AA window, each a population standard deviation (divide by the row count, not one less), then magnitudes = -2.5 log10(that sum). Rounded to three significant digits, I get -2.22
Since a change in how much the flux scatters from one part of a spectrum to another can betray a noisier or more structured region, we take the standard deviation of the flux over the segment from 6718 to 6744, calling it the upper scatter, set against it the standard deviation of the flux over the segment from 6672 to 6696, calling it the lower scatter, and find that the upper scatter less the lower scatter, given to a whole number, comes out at 5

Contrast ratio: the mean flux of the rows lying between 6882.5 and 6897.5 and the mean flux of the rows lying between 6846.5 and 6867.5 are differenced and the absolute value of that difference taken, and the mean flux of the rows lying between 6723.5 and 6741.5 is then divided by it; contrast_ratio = 21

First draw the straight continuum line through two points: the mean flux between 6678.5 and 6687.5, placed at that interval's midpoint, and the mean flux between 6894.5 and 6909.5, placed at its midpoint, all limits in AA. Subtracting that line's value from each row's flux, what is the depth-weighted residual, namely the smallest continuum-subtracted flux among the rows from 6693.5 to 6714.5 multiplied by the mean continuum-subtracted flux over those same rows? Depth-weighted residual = -5.0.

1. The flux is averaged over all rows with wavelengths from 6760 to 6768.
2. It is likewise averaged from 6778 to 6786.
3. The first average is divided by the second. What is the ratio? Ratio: 1.07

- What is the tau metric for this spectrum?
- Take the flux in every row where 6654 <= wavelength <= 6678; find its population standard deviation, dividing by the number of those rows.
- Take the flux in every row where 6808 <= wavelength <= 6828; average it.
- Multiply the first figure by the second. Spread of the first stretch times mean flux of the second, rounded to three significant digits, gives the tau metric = 108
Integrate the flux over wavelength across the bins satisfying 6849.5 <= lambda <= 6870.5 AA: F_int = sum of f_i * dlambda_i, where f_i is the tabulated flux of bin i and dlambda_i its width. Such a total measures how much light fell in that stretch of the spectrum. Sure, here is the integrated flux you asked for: 1061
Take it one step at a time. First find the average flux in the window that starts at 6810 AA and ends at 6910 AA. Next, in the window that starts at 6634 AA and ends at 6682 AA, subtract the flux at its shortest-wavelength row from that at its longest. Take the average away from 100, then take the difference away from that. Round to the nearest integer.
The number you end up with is 52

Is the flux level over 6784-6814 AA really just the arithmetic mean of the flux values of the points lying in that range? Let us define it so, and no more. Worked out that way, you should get 49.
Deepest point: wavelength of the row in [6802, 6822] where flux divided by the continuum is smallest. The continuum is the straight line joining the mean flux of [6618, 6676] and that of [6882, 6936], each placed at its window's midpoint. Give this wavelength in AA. 6812.0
